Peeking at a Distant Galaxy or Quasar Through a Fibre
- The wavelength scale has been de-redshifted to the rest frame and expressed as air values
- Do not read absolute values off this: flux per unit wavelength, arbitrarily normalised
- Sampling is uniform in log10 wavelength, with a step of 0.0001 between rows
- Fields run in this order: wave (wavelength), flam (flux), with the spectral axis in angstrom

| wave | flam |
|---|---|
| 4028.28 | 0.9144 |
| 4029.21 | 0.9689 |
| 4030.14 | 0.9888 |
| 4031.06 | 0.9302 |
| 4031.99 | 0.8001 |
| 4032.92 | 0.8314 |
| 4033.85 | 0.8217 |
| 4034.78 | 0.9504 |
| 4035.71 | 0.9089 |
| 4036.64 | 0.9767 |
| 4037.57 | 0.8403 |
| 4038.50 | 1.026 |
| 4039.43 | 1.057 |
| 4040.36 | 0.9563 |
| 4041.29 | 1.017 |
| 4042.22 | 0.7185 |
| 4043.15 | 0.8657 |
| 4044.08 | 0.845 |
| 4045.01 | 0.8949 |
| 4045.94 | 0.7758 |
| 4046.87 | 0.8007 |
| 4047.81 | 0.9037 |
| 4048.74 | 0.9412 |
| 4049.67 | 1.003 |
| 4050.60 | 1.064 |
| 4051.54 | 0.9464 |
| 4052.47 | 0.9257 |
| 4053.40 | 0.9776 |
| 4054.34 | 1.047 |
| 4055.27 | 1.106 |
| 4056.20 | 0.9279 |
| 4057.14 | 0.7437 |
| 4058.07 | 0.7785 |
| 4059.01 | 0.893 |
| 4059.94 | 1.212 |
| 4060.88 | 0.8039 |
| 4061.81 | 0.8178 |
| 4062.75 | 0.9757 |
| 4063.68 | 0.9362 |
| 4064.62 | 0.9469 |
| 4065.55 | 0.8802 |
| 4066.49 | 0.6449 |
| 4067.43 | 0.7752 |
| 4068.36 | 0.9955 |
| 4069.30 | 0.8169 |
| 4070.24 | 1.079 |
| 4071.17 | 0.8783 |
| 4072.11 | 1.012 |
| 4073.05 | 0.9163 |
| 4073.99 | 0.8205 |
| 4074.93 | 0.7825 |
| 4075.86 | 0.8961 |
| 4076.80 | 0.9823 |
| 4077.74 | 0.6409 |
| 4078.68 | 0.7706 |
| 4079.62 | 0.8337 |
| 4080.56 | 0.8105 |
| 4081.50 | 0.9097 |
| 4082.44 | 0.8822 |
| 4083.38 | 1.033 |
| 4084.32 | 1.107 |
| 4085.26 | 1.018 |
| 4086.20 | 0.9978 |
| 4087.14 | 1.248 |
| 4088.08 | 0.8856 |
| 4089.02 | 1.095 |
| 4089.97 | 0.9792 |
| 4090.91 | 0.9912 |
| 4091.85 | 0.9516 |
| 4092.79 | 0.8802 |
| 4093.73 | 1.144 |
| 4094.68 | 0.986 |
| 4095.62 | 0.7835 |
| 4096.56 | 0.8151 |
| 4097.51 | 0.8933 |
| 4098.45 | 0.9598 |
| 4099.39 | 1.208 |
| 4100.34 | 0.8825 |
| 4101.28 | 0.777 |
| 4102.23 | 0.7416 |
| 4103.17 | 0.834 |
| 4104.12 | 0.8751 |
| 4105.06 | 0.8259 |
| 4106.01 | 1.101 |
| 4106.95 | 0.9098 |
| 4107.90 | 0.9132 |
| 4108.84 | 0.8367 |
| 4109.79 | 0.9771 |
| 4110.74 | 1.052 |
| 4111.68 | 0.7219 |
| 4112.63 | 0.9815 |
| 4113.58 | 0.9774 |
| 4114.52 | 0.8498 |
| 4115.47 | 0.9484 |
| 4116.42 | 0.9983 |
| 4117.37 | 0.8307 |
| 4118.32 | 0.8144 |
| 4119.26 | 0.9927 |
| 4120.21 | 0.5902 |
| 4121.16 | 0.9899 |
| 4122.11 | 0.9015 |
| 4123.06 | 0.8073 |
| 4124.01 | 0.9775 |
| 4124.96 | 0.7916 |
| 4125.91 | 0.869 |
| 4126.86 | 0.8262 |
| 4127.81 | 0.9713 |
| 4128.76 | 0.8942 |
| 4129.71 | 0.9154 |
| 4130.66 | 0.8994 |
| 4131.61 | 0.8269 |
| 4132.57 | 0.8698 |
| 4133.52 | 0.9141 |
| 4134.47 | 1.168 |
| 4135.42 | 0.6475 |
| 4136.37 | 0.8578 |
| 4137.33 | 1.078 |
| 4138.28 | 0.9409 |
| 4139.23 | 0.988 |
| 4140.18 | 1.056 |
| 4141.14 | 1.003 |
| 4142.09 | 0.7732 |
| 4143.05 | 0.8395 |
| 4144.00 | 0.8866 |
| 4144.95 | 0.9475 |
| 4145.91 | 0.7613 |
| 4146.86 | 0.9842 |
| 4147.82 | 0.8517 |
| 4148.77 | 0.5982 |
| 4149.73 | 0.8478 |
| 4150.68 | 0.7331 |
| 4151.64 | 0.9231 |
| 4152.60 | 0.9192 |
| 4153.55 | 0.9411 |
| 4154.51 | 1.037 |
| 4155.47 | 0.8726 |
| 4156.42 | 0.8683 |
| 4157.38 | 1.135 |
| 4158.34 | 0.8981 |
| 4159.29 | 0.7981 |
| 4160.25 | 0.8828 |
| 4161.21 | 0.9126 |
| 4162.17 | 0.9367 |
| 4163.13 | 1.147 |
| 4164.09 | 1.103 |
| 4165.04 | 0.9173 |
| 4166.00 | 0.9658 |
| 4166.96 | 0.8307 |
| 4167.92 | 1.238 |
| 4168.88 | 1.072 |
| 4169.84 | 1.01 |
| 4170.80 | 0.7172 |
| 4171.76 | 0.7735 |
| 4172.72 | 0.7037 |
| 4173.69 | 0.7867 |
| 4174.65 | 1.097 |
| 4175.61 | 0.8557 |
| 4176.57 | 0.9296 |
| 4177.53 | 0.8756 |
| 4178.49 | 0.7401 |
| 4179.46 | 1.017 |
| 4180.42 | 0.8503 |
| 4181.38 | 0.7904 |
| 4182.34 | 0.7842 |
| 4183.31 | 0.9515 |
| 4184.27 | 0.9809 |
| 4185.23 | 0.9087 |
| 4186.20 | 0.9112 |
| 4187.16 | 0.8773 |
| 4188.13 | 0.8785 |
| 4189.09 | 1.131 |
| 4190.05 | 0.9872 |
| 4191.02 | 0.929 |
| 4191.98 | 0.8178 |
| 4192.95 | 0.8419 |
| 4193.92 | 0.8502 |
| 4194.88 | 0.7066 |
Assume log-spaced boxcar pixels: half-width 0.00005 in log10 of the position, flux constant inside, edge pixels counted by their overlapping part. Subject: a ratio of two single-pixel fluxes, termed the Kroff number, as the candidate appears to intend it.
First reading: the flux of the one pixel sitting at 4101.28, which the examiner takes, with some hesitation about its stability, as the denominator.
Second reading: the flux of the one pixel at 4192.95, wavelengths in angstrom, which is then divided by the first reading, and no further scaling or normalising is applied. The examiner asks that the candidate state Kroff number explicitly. 1.08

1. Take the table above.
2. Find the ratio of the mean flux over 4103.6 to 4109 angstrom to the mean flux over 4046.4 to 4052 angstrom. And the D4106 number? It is 0.97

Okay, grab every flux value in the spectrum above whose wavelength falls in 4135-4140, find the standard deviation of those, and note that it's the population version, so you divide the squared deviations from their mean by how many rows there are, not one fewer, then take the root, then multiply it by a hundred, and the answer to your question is 14.6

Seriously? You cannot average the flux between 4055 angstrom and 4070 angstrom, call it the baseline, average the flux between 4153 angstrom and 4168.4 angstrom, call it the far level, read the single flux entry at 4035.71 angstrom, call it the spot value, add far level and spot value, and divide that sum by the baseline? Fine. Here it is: 2.11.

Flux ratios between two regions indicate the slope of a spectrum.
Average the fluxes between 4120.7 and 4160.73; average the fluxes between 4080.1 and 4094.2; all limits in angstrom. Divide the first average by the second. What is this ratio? 0.90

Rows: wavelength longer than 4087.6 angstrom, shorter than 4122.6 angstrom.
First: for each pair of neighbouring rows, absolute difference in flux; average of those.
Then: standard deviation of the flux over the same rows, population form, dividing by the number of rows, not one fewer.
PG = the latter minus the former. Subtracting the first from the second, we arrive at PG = -0.019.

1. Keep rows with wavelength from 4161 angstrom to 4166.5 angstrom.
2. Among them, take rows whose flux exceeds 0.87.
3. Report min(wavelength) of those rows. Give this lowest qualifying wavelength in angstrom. 4161.21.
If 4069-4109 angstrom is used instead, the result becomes 4070.24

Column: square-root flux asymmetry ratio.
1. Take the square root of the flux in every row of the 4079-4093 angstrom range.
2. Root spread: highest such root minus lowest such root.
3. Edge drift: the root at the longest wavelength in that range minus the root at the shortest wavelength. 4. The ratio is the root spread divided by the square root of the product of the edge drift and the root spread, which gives 2.9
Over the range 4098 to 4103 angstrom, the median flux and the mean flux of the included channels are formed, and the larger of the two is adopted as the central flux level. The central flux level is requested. 0.91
